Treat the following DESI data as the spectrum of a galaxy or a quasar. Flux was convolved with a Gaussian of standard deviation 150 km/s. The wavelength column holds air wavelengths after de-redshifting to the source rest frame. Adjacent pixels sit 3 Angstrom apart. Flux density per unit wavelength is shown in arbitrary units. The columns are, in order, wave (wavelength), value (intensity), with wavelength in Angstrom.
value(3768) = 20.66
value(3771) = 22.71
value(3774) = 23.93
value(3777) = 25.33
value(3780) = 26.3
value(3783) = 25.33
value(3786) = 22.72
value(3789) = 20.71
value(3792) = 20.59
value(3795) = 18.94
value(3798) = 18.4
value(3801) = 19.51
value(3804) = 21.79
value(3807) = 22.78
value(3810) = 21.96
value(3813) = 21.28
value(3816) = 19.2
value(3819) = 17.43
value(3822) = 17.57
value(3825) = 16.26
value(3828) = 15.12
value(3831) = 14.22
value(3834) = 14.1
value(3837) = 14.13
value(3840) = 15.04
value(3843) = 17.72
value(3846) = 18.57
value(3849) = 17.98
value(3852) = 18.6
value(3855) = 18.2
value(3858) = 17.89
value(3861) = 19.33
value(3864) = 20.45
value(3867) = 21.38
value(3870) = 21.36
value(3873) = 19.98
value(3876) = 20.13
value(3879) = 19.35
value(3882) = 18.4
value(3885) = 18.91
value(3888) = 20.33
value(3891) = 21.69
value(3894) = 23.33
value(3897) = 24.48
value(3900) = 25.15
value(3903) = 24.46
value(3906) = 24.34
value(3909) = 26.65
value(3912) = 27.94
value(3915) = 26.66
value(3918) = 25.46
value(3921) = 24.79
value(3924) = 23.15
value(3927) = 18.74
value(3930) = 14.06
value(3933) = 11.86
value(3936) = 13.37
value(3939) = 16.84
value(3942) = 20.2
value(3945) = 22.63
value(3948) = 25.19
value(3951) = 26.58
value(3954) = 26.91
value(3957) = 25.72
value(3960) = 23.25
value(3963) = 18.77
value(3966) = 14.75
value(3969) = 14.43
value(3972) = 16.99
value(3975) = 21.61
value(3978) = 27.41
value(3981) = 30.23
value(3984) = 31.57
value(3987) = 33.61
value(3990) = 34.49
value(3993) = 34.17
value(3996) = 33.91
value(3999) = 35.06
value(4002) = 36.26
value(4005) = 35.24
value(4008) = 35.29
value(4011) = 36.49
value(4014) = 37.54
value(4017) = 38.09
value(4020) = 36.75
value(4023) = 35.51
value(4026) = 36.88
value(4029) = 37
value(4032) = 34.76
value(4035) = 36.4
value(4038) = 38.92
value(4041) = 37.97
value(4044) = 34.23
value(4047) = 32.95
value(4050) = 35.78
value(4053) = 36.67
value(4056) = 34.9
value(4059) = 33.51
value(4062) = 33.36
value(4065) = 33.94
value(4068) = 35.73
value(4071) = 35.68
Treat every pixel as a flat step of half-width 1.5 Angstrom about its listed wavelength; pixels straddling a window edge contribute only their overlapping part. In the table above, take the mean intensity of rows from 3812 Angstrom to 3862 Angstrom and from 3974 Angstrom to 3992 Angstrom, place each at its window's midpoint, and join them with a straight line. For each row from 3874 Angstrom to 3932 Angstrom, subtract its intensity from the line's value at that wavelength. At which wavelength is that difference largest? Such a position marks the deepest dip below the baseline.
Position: 3930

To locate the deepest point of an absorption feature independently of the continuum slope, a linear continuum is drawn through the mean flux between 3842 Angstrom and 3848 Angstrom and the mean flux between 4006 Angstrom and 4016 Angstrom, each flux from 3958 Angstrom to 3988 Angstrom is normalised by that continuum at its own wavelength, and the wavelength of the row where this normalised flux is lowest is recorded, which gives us 3969 Angstrom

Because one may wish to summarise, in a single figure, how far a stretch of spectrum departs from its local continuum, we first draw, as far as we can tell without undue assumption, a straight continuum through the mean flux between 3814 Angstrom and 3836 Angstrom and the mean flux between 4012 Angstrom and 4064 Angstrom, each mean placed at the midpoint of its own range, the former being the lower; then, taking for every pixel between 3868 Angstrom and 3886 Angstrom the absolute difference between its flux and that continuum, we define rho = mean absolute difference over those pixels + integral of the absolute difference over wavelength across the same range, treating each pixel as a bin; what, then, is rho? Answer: 33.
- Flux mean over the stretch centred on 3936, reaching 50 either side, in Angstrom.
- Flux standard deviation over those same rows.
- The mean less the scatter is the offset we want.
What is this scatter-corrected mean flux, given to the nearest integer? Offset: 17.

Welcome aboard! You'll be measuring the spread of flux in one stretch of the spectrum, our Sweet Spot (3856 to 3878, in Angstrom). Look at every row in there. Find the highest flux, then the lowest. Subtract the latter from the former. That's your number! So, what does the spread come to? 3.5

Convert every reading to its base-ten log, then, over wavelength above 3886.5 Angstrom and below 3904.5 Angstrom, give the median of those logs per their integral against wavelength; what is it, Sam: 0.0561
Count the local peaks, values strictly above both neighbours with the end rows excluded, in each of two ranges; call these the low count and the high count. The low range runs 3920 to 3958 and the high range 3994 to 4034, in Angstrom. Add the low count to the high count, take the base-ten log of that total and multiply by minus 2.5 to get -1.51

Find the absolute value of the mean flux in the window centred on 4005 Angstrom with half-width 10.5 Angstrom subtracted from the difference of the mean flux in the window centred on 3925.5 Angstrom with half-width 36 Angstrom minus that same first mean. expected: 49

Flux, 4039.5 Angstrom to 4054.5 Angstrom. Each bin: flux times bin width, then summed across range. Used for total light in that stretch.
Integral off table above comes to 533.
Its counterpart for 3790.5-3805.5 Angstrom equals 298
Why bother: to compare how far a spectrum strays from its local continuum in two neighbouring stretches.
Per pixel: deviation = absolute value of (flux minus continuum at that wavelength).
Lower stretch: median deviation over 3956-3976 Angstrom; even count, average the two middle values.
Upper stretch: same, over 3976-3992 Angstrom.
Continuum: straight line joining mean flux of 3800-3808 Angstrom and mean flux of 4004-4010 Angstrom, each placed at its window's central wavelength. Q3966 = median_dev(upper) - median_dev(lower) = -11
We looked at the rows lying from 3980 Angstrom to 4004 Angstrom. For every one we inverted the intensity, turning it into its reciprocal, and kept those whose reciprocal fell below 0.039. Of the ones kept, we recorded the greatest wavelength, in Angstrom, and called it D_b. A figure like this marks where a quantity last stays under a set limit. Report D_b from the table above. 4002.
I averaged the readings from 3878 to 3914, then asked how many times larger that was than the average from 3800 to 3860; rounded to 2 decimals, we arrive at 1.28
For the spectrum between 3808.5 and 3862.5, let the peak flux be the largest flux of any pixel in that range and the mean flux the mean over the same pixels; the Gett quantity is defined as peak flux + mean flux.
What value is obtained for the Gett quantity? 39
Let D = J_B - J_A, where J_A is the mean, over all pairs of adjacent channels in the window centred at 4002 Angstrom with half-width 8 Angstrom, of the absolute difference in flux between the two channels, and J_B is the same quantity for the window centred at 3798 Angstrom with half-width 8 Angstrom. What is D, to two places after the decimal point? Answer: 0.54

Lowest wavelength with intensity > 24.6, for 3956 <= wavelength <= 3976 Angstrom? 3957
